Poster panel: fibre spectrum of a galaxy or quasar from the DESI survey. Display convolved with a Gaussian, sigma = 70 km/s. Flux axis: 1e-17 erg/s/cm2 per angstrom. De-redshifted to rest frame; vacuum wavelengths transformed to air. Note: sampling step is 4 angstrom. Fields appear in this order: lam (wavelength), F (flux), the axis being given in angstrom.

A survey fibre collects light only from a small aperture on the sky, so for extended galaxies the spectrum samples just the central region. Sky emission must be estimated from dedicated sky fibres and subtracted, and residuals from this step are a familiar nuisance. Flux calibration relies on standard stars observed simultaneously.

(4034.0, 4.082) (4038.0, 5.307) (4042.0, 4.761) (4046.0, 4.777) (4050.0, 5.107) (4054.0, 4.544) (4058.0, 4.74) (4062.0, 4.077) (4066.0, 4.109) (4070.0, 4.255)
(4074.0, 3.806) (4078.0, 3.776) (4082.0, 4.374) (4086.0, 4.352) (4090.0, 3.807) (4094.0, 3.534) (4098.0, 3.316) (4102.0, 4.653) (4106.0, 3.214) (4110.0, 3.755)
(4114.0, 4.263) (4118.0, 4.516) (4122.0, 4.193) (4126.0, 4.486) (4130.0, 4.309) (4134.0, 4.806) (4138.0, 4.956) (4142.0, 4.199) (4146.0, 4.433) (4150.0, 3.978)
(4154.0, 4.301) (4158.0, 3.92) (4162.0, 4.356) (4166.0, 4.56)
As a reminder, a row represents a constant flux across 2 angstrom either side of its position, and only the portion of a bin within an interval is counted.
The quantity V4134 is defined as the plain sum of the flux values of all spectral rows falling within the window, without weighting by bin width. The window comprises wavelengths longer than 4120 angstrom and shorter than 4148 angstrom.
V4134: 31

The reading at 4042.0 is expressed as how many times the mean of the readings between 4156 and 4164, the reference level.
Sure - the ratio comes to 1.15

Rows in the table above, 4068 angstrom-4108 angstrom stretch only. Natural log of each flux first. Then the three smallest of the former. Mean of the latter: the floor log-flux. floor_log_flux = 1.21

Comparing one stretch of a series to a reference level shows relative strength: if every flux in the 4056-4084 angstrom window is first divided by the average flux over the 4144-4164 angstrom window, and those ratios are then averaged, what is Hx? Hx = 0.99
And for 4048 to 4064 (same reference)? 1.10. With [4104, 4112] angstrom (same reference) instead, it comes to 0.83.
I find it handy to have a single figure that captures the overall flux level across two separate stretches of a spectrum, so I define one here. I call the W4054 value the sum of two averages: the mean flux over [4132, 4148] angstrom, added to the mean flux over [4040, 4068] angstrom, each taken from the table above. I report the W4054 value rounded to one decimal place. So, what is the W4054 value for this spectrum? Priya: 9.2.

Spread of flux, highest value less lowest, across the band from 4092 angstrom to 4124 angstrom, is 1.4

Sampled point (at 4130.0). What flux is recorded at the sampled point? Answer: 4.309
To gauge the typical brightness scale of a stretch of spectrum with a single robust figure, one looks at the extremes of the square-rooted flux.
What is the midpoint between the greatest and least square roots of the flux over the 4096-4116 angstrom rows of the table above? 1.97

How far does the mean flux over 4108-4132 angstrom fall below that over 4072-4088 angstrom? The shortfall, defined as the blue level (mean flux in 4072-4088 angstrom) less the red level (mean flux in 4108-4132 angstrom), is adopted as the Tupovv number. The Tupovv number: -0.2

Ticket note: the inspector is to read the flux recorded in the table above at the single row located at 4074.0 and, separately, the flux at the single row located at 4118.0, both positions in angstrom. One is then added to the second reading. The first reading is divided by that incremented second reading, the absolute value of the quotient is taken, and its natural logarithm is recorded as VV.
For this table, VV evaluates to -0.37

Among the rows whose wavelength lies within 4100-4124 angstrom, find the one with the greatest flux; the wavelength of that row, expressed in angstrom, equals 4102.0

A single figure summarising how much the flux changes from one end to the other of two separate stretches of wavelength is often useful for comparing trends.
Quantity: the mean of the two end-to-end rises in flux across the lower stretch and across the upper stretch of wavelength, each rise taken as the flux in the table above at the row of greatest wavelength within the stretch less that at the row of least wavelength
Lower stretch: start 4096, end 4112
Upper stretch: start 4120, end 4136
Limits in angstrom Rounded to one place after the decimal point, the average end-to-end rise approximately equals 0.5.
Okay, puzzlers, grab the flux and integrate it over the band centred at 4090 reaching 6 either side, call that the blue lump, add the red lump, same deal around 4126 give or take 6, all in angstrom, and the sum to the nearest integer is 99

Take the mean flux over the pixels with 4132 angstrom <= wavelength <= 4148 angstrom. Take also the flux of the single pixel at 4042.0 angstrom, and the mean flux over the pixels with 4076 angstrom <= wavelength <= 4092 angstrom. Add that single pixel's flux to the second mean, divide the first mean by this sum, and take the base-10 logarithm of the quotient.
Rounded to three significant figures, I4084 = -0.284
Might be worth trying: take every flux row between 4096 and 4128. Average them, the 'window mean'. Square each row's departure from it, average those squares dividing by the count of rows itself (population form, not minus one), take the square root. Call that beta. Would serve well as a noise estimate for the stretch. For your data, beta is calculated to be 0.52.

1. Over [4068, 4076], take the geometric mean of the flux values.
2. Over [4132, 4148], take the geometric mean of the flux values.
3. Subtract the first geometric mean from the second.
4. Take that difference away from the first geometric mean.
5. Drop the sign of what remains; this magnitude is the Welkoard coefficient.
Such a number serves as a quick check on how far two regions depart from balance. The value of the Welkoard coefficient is 3.5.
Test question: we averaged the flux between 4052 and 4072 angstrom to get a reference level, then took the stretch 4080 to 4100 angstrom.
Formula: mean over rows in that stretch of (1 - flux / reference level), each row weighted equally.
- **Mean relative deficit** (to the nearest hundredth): 0.11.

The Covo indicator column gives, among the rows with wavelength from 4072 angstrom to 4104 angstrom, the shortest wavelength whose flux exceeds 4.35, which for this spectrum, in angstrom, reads 4082.0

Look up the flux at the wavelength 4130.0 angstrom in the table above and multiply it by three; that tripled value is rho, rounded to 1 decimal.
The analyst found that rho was 12.9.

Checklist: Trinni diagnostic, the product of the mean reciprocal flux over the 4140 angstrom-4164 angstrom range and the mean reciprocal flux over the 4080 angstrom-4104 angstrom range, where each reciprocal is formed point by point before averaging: 0.060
